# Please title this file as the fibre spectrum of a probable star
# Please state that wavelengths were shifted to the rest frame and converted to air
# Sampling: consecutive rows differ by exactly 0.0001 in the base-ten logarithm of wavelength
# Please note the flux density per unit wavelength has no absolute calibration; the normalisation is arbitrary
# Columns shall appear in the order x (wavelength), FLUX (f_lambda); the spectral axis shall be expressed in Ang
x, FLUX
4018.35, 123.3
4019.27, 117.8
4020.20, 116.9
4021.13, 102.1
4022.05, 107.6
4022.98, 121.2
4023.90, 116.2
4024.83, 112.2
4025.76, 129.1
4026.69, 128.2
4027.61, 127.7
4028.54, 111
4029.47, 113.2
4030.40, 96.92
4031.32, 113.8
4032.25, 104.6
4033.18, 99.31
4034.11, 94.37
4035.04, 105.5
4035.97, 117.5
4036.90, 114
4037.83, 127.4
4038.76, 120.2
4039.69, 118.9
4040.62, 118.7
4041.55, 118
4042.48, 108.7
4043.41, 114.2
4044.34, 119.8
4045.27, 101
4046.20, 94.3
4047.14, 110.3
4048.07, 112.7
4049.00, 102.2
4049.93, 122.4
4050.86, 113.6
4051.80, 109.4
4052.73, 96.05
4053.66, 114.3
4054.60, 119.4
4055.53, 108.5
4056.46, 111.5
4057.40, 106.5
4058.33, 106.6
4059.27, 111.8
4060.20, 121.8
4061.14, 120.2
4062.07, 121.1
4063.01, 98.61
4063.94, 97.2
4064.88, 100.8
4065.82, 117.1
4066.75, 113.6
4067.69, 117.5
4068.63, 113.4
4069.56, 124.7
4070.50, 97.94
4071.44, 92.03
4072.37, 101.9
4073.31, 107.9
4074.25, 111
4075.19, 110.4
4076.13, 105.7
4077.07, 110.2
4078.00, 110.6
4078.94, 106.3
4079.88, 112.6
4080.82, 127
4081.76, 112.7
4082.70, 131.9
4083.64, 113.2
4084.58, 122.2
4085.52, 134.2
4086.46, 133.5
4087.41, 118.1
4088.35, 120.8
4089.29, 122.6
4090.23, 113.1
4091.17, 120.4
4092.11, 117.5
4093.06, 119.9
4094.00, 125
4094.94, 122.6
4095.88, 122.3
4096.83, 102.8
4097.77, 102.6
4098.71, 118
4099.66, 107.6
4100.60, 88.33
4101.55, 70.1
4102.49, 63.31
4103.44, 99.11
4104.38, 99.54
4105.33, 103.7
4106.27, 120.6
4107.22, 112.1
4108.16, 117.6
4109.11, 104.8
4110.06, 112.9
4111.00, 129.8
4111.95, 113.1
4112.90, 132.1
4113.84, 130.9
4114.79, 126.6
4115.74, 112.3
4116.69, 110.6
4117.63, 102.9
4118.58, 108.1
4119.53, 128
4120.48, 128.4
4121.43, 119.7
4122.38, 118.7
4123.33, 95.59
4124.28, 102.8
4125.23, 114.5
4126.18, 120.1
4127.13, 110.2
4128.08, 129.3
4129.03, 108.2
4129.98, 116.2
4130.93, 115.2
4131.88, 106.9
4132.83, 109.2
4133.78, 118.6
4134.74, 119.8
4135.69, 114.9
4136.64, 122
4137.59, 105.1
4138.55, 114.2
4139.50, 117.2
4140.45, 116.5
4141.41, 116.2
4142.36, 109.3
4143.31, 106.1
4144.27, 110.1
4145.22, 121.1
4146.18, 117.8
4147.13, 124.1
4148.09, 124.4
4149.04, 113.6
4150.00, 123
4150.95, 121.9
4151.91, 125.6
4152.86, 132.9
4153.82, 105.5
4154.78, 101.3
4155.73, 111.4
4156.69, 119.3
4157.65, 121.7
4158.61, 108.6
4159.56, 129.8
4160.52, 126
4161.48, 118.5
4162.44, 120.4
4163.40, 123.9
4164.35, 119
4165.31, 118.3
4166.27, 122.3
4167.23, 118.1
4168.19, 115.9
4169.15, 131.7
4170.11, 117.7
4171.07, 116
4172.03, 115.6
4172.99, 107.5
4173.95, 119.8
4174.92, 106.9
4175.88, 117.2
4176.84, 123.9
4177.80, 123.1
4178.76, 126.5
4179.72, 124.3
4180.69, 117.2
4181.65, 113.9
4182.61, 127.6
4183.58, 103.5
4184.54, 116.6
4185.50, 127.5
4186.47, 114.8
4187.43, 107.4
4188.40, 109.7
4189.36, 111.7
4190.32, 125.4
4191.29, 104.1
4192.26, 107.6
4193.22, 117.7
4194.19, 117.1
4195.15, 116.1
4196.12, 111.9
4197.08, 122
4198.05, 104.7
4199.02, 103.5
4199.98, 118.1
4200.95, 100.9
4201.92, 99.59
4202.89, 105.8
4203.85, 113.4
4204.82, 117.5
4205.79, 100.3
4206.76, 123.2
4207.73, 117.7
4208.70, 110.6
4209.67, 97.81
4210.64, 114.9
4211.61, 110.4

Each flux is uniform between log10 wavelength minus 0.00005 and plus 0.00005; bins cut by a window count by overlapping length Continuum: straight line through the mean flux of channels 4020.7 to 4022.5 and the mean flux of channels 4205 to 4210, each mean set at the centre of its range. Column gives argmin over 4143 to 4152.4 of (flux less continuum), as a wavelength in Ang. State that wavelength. 4143.31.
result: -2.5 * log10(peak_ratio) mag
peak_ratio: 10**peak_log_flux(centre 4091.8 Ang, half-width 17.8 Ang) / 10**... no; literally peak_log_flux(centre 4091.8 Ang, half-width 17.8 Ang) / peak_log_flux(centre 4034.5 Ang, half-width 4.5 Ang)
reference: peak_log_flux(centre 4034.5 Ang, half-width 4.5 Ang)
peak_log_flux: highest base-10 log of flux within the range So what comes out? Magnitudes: -0.012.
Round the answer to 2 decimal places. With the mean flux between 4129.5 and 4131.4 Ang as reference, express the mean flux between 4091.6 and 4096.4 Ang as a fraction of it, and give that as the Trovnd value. 1.05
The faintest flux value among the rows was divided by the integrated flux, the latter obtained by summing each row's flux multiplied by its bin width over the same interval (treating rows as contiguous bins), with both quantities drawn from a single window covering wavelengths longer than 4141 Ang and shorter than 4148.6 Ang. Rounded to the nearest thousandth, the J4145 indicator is 0.120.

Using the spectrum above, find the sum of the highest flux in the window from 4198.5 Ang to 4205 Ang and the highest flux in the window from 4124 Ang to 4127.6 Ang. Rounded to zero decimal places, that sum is 238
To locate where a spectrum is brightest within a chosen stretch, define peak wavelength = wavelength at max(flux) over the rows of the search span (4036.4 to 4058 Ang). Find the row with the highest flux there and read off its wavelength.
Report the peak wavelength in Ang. 4037.83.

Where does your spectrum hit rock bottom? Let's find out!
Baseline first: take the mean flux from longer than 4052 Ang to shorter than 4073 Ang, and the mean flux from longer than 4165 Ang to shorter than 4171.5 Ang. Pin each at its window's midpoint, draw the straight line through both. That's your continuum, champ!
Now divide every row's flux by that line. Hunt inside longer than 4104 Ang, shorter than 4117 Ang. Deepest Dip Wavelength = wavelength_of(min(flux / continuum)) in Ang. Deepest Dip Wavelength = 4104.38 Ang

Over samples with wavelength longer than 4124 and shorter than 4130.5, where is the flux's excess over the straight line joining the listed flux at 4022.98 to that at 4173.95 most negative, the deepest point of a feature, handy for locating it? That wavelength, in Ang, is 4124.28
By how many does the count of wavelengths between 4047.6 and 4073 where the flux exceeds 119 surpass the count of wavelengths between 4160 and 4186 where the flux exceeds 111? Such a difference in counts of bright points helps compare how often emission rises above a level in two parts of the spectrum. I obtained -18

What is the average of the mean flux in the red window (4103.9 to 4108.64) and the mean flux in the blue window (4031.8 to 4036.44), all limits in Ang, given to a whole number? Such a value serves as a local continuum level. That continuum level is 107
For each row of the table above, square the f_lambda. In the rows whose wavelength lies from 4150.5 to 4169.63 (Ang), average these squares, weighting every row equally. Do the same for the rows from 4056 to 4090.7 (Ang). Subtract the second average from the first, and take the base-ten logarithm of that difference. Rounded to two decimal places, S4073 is 3.14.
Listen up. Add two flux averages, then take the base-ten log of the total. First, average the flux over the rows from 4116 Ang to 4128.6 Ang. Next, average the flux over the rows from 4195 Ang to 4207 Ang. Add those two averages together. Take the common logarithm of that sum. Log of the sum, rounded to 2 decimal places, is 2.35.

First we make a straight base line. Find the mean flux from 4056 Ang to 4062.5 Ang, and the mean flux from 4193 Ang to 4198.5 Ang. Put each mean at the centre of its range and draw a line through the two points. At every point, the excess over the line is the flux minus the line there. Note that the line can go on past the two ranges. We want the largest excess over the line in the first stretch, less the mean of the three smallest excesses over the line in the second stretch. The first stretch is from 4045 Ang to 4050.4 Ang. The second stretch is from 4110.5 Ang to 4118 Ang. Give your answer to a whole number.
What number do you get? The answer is 14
